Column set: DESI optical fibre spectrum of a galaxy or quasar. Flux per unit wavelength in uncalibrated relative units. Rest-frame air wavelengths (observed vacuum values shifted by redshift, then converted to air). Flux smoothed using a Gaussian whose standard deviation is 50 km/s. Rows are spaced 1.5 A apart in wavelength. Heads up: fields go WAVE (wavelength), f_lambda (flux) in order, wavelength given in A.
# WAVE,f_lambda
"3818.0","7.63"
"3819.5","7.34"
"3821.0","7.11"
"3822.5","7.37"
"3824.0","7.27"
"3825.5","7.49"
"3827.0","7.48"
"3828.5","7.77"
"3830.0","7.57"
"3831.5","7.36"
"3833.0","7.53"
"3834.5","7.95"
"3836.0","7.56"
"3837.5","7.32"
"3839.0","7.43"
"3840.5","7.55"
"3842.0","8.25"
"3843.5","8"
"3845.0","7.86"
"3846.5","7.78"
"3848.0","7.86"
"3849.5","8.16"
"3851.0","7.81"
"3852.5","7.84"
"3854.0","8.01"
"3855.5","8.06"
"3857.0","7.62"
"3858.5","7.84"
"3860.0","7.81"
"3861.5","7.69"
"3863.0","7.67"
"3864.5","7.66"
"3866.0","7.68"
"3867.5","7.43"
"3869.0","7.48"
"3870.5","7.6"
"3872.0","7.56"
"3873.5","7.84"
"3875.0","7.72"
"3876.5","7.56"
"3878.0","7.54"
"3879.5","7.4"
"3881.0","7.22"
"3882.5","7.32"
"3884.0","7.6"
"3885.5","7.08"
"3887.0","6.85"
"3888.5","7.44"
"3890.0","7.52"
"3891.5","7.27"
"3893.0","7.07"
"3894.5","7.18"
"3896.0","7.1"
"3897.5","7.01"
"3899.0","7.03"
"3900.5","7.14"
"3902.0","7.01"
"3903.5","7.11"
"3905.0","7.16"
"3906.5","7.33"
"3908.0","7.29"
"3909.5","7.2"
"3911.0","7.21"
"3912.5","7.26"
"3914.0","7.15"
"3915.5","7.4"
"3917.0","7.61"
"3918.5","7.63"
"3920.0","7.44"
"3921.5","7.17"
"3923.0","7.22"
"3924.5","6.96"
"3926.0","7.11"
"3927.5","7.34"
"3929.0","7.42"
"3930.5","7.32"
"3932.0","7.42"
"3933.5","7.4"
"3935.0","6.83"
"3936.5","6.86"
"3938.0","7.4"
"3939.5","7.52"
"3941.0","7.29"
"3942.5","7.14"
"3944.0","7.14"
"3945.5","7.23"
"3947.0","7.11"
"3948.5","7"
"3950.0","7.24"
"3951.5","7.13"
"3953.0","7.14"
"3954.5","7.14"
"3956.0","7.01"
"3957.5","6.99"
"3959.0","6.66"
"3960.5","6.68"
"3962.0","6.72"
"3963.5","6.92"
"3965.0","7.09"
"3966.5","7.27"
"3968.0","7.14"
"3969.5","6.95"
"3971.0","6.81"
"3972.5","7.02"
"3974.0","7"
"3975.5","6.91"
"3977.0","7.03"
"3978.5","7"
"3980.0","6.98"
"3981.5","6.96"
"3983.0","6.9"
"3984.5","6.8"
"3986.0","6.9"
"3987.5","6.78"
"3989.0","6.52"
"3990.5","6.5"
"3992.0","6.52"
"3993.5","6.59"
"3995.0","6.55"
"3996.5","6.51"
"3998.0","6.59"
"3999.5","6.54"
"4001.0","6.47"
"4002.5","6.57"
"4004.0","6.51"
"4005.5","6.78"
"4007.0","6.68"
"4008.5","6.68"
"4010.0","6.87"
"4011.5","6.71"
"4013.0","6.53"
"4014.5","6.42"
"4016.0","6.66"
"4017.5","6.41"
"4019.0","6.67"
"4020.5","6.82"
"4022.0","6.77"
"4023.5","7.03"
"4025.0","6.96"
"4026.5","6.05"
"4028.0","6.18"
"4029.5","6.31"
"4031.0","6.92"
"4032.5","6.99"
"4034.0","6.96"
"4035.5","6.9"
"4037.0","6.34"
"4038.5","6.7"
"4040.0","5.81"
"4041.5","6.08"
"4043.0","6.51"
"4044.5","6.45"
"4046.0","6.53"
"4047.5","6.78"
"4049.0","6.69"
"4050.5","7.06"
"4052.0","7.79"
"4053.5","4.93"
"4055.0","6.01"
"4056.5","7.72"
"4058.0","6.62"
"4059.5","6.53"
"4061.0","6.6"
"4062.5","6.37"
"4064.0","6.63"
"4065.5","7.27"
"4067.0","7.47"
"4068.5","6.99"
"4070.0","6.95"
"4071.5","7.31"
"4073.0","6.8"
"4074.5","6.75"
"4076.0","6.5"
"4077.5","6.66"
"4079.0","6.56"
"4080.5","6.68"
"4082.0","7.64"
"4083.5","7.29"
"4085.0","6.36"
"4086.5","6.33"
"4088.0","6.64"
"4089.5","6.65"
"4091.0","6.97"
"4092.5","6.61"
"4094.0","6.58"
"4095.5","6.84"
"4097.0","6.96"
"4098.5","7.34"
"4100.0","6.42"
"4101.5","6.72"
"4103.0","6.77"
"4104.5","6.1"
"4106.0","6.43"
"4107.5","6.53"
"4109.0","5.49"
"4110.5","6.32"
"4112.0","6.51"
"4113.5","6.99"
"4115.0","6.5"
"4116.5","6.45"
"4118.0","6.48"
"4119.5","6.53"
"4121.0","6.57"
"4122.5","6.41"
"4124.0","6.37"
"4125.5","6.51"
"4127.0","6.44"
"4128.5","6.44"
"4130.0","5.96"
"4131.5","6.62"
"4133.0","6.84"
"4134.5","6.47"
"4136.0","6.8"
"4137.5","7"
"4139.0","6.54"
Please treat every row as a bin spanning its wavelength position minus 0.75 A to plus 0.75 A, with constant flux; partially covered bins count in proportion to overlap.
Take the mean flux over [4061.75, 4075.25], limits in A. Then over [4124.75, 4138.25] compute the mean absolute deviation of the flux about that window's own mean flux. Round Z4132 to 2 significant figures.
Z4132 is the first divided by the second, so 31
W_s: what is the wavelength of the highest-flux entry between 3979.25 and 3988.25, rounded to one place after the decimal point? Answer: 3980.0 A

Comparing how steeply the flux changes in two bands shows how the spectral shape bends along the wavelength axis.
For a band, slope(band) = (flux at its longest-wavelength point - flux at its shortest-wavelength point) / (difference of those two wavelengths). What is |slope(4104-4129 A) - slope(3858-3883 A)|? 0.0358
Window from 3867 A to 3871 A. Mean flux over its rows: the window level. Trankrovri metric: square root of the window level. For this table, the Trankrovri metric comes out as 2.74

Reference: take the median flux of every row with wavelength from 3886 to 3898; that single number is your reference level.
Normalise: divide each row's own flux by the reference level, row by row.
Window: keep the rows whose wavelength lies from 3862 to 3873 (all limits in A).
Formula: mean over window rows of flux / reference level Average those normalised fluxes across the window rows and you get 1.06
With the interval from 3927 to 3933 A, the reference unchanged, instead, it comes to 1.03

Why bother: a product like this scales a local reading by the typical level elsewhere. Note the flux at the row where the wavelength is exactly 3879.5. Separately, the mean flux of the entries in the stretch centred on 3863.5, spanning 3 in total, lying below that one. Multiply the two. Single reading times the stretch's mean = 56.7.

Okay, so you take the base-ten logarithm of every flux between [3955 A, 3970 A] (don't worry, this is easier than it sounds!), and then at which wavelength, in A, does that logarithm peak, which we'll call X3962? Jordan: 3966.5 A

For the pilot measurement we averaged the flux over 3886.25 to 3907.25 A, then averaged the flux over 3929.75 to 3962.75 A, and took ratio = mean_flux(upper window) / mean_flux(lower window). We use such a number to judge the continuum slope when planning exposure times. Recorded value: 0.99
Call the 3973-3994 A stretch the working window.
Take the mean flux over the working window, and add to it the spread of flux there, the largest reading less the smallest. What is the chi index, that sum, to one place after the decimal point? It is 7.3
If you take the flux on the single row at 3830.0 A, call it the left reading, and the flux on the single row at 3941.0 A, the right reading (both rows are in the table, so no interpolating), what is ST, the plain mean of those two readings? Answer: 7.4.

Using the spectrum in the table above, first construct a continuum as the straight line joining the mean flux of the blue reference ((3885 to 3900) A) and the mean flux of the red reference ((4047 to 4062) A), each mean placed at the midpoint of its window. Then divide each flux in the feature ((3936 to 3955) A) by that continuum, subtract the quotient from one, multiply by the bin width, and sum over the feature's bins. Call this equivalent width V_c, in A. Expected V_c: -0.5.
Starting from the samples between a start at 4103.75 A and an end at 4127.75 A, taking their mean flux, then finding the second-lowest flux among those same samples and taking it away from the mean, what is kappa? 0.31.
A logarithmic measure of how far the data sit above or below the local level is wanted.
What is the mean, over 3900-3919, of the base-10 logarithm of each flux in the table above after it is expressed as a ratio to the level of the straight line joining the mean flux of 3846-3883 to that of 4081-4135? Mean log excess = -0.013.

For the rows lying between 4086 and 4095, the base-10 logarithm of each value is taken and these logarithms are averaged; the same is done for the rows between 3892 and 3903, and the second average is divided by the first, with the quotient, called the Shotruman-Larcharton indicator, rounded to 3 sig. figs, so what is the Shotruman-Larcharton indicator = 1.03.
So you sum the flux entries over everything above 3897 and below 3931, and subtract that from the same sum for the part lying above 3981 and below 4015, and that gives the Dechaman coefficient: -13.6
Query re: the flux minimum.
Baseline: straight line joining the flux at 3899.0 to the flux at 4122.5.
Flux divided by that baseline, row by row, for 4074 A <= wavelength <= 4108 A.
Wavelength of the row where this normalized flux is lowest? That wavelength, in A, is 4104.5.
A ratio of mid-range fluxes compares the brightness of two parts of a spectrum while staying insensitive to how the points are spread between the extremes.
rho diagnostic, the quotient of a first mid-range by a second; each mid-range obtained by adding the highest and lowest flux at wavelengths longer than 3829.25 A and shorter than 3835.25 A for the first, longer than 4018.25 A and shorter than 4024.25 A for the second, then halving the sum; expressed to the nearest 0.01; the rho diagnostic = 1.12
